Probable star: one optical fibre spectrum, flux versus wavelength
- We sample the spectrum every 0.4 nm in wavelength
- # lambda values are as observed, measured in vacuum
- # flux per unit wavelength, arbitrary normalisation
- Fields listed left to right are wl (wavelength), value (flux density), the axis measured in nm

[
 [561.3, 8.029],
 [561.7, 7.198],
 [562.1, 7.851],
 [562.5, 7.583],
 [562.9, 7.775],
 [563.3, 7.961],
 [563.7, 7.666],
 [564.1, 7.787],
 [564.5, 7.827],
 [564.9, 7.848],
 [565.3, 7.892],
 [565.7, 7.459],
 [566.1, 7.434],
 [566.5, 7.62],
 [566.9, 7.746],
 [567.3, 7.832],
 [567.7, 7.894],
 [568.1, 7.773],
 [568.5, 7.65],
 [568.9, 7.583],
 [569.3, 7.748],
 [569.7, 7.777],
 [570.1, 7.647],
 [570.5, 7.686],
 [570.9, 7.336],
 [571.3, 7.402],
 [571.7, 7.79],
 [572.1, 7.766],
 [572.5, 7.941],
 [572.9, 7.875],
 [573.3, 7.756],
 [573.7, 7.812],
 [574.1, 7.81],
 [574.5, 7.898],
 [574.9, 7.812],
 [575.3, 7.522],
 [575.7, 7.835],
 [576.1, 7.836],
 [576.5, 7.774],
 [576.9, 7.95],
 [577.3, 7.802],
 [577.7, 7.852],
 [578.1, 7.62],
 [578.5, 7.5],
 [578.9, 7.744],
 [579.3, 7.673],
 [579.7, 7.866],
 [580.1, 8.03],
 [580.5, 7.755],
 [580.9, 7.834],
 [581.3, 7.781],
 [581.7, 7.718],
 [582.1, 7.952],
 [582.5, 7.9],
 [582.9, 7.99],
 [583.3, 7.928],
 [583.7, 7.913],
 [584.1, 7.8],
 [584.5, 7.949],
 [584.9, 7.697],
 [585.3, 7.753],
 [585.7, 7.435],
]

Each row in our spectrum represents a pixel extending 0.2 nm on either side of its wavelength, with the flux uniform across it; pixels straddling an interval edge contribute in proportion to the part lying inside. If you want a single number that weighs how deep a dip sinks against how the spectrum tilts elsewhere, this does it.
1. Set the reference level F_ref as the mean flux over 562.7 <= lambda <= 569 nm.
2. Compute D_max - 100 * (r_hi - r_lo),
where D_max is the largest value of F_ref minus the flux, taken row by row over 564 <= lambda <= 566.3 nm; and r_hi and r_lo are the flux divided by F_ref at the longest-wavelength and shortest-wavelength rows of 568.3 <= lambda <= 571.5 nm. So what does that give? 3.5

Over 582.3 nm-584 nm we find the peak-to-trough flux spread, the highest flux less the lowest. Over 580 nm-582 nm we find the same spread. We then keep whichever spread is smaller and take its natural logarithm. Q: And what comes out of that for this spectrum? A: -2.41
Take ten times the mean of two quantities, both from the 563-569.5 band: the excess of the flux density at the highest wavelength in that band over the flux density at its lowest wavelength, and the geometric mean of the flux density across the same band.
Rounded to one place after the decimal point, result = 37.6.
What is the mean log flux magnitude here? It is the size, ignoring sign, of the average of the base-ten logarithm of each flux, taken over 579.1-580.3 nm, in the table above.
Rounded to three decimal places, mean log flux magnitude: 0.895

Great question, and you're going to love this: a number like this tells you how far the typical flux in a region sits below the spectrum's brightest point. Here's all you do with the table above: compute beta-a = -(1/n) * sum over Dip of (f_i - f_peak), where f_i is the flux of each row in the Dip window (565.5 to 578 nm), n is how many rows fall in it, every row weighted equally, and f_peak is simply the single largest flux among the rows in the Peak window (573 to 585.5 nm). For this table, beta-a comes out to 0.30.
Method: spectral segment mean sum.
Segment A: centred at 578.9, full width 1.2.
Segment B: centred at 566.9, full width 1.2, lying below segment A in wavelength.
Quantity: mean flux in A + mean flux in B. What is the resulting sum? 15.4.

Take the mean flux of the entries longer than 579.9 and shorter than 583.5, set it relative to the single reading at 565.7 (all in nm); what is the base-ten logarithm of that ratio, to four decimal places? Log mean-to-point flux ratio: 0.0236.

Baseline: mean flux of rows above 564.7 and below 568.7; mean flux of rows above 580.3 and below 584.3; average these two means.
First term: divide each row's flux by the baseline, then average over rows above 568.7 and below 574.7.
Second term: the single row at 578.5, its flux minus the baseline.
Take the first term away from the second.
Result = -1.3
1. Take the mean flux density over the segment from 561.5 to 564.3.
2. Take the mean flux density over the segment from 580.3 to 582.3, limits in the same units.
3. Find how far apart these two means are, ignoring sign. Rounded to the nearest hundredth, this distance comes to 0.12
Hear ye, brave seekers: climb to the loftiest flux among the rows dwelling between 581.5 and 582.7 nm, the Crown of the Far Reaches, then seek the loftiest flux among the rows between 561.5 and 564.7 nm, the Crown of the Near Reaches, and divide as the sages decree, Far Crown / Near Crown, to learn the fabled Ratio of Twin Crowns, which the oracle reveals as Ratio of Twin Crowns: 0.999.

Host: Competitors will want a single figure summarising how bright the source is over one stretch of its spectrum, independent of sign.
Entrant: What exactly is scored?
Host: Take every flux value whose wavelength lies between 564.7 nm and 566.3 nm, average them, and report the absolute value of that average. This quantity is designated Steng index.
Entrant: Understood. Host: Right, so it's 7.66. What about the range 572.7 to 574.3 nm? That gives 7.81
